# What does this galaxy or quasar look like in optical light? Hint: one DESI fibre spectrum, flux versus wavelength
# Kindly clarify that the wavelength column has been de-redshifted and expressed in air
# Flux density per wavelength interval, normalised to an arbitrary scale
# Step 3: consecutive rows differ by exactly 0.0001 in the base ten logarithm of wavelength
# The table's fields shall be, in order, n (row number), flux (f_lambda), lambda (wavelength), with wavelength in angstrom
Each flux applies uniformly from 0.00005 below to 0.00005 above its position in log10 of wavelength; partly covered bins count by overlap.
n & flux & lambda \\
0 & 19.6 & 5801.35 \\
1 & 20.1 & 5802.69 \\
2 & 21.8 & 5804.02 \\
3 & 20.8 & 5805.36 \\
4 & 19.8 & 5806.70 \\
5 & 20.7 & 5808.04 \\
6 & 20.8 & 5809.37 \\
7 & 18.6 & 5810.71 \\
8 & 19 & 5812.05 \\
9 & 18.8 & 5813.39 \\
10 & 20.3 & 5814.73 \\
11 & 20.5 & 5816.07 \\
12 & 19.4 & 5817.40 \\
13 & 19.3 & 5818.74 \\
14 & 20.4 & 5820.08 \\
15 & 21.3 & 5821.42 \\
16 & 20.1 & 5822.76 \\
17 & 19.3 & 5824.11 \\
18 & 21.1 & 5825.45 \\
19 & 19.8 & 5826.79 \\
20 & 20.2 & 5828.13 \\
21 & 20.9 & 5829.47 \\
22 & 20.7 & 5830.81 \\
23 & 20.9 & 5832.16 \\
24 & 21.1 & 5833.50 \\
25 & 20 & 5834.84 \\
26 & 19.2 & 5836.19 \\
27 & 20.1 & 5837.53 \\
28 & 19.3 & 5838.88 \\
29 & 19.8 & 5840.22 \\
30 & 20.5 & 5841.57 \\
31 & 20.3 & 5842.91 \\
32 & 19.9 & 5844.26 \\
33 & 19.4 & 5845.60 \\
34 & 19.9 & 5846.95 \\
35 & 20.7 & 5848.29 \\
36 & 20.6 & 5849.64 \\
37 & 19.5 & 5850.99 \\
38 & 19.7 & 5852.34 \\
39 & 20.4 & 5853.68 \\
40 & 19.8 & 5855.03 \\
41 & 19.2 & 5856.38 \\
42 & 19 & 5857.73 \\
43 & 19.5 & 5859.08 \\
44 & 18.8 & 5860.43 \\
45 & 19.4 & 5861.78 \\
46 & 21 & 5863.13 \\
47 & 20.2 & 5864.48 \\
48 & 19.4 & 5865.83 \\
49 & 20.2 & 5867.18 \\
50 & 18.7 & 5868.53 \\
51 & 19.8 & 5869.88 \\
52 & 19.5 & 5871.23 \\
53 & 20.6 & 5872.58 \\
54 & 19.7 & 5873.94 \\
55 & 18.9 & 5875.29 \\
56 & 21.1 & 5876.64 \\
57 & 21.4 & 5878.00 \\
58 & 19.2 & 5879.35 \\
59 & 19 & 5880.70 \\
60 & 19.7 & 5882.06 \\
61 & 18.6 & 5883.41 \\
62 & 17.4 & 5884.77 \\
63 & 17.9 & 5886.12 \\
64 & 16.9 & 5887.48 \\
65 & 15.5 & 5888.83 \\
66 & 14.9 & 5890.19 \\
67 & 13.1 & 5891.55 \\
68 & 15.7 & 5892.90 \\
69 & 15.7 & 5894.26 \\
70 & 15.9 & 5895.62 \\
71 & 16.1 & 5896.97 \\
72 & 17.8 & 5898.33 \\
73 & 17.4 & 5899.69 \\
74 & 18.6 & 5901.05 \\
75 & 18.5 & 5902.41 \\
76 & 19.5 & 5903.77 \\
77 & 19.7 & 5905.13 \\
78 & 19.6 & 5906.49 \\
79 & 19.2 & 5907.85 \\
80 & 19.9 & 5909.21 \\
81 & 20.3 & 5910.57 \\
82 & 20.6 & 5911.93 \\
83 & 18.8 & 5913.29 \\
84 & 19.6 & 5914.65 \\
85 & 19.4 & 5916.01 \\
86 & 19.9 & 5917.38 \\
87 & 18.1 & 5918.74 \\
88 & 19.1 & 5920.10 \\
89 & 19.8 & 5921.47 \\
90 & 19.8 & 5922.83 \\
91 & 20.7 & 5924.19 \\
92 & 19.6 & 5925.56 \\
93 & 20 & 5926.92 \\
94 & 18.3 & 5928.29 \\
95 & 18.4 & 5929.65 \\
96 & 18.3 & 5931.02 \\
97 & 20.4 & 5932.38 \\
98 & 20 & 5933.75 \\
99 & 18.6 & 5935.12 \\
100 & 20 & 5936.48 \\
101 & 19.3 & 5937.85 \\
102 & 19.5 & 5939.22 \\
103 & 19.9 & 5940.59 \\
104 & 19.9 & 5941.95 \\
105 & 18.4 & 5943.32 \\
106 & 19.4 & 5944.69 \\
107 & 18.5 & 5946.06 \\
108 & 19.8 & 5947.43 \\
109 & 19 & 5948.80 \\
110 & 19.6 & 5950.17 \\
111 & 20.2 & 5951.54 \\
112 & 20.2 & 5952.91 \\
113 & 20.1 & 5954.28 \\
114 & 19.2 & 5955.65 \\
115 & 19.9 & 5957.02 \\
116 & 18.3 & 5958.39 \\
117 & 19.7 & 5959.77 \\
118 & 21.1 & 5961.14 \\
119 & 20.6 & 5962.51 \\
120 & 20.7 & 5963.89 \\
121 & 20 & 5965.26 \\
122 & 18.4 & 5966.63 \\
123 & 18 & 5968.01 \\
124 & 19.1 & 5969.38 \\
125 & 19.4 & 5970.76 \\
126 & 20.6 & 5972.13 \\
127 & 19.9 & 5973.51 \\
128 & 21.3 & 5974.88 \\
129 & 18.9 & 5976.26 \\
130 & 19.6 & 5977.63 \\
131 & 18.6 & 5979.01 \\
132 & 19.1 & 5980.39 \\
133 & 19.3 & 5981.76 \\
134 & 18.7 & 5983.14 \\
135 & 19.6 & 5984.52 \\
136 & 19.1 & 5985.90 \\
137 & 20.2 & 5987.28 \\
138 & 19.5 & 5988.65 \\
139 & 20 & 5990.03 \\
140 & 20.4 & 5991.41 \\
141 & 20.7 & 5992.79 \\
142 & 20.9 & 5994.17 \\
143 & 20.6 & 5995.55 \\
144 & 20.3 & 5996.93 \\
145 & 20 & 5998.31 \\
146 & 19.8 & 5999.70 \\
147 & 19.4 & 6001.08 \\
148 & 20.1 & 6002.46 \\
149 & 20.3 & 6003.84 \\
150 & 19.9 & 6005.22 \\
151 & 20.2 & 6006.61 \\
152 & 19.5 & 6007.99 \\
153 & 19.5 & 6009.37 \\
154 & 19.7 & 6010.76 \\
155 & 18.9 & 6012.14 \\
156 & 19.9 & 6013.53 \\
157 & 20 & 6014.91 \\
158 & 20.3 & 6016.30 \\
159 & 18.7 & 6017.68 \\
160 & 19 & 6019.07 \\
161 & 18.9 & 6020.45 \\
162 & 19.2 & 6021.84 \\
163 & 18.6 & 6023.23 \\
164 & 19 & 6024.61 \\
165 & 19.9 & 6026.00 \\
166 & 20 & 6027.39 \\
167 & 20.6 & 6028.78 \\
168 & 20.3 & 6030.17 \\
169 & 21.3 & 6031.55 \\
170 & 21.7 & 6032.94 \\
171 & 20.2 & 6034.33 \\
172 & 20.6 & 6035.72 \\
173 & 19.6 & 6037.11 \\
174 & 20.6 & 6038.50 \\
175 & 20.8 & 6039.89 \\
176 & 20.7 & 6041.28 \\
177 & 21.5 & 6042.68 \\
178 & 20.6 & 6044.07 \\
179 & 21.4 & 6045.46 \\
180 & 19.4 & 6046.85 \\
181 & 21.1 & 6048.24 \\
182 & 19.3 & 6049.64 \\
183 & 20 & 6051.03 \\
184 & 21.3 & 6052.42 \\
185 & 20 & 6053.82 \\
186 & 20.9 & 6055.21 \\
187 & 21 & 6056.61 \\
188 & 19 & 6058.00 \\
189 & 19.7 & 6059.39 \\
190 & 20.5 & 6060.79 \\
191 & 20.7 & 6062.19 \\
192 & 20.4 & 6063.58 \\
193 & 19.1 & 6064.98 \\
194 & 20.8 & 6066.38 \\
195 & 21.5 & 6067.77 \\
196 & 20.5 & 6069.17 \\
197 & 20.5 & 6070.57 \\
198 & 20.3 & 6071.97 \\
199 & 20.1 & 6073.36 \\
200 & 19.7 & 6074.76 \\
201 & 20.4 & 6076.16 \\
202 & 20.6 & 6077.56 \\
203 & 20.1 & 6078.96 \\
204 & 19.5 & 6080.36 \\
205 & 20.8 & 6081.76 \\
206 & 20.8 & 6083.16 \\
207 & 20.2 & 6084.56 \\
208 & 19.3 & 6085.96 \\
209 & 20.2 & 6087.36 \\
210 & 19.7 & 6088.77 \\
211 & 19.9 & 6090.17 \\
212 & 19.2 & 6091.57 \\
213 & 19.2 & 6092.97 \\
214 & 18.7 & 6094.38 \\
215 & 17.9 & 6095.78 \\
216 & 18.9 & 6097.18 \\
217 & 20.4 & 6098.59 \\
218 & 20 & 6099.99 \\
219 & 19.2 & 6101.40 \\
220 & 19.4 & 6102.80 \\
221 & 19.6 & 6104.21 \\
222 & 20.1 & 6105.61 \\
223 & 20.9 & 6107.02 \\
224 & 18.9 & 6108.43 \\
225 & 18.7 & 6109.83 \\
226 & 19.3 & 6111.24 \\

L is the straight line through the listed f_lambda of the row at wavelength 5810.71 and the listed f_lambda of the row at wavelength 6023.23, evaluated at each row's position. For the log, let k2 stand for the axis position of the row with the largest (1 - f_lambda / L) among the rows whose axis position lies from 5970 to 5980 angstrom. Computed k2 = 5979.01 angstrom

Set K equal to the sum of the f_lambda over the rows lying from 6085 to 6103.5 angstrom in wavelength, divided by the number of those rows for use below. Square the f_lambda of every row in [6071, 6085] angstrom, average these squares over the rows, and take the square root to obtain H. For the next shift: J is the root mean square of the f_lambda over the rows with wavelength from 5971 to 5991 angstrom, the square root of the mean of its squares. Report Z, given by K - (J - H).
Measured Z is 20.0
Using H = 20.3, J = 19.6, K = 19.4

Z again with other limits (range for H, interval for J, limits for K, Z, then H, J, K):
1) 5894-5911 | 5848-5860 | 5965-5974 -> 17.9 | 18.4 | 19.8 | 19.3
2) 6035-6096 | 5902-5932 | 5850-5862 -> 20.2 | 20.2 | 19.4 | 19.5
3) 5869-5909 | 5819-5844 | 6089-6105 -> 17.3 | 18.3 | 20.3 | 19.3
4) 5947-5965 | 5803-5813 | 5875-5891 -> 18.0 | 19.9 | 20.2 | 18.4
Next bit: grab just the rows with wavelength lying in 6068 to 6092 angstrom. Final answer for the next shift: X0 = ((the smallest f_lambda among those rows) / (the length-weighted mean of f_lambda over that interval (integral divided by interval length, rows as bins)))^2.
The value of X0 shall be 0.91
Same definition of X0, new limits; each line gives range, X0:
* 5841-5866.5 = 0.90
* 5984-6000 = 0.90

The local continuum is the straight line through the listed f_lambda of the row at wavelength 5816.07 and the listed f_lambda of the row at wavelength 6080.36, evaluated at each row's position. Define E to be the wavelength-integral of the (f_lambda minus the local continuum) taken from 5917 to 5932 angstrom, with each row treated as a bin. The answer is -12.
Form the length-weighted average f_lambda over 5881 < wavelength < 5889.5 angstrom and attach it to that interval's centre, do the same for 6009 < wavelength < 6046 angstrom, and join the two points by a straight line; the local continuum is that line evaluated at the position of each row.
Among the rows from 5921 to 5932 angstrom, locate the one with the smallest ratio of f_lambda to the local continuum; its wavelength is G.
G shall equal 5931.02 angstrom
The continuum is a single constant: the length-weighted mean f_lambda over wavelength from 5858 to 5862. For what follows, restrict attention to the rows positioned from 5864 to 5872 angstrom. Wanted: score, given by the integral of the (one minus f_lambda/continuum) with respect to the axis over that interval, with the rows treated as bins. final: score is -0.19 angstrom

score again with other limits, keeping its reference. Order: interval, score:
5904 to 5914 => -0.28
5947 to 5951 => -0.06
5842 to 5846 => -0.16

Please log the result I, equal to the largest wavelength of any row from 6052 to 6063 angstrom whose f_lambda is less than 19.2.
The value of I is 6058.00 angstrom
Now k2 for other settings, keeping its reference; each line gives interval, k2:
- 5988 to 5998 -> 5988.65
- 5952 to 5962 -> 5958.39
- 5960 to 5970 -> 5968.01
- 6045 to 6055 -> 6049.64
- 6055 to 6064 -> 6058.00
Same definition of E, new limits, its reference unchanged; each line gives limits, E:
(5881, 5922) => -85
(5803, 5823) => -8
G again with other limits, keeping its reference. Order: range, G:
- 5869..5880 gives 5875.29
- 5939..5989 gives 5968.01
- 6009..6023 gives 6017.68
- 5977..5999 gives 5979.01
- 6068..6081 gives 6080.36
